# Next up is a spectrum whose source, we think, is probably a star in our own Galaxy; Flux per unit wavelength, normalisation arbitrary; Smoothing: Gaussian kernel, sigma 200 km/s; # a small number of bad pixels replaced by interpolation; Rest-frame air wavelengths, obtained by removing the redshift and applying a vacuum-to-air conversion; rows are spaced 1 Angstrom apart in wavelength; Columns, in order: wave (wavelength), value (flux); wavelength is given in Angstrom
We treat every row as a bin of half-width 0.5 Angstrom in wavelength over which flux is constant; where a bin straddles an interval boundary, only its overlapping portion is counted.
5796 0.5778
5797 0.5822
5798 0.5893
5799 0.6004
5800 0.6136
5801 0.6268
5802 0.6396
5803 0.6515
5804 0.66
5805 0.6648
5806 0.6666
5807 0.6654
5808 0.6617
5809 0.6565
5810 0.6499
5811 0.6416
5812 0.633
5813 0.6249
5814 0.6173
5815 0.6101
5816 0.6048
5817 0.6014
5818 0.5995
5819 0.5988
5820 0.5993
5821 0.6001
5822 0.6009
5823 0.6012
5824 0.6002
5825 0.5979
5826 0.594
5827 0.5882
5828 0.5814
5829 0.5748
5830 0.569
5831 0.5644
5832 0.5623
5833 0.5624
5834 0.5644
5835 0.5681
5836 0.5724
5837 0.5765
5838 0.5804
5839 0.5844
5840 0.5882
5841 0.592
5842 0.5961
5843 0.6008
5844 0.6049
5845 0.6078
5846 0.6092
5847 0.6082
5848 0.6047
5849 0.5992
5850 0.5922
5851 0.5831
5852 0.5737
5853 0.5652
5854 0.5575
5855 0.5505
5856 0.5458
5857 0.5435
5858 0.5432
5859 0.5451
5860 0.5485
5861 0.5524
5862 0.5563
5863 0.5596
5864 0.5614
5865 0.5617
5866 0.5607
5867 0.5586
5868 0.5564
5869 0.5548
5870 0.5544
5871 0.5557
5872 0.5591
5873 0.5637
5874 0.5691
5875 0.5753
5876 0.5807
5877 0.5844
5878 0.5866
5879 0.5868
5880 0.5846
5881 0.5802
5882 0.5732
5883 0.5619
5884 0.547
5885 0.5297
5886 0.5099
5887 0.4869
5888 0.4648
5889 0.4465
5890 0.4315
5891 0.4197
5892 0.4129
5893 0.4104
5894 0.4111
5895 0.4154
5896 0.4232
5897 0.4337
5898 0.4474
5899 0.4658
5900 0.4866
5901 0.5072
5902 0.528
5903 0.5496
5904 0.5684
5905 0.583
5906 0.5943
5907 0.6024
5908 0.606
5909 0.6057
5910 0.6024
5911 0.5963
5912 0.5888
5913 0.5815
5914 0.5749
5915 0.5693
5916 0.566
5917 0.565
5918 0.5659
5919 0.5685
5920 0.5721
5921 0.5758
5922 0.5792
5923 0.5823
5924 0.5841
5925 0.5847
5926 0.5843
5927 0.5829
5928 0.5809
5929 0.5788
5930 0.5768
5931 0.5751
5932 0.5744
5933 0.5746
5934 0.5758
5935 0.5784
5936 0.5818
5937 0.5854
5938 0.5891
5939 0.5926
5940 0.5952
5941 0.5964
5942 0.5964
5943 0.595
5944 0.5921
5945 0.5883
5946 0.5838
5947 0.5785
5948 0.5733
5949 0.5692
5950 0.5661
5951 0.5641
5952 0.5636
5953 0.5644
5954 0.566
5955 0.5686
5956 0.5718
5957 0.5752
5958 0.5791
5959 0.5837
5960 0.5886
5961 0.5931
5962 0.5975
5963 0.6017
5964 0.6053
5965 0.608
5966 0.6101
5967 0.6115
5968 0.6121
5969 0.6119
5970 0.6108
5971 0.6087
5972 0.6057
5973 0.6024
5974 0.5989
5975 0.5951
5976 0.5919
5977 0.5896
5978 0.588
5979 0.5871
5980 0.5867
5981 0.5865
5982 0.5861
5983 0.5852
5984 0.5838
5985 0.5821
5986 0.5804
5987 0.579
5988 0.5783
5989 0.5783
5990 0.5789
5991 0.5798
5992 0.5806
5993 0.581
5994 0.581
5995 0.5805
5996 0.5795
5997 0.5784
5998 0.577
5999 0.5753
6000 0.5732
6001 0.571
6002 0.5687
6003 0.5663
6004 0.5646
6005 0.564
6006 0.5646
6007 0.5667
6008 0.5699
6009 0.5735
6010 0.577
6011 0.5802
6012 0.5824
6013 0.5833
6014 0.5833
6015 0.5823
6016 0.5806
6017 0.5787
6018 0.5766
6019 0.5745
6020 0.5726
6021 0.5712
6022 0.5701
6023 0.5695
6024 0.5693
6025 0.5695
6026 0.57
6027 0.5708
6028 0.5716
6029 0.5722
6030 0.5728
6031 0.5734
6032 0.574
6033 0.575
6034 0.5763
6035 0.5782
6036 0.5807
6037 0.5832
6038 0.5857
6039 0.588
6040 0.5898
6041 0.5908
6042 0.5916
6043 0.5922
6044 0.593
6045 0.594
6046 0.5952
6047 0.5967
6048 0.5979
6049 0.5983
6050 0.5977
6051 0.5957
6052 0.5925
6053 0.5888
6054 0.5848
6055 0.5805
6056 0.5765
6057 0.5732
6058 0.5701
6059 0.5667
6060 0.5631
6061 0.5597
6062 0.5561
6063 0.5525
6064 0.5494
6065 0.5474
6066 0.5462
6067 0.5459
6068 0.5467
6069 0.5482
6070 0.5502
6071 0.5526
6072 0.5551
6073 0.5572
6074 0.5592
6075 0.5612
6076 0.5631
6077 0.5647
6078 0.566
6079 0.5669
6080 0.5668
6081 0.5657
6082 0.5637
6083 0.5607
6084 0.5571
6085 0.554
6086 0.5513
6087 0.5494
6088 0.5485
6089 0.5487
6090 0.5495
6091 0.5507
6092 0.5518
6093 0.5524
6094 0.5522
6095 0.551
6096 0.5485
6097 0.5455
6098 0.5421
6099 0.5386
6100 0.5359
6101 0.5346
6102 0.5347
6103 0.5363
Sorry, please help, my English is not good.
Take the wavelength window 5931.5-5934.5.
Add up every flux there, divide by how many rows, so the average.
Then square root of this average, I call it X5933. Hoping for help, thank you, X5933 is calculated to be 0.758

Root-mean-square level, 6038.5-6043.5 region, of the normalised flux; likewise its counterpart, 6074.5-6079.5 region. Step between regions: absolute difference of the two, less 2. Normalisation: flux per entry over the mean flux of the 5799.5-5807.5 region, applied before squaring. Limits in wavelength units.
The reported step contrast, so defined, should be -1.96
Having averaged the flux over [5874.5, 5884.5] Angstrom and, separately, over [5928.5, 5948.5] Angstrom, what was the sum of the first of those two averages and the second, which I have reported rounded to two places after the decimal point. 1.16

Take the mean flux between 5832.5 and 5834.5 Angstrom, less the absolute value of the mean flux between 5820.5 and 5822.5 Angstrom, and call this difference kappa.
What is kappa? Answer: -0.037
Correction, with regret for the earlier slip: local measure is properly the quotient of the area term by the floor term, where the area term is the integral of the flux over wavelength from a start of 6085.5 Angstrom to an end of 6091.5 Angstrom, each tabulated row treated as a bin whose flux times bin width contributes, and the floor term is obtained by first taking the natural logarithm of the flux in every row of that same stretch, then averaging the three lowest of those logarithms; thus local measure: -5.5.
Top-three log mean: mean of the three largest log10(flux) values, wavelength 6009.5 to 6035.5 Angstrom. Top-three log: -0.2343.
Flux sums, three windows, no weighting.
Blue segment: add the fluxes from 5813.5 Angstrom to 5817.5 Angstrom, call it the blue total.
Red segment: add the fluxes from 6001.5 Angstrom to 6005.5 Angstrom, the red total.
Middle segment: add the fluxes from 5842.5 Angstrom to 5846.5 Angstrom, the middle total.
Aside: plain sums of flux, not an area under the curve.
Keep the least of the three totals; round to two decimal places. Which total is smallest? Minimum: 2.26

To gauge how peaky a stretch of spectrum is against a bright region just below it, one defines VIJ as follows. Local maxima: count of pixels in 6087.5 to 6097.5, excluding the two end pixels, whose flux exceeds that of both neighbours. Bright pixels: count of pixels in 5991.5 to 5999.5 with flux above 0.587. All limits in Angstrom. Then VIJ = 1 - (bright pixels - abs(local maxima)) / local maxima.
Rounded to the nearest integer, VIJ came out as 2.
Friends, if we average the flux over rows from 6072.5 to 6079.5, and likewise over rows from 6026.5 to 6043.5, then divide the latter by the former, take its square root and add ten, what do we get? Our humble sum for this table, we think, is 11.0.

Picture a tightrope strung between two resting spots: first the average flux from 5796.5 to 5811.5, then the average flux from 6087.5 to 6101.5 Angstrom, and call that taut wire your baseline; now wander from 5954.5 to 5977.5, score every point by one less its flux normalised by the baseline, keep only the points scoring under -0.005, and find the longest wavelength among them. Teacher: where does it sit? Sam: 5977 Angstrom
